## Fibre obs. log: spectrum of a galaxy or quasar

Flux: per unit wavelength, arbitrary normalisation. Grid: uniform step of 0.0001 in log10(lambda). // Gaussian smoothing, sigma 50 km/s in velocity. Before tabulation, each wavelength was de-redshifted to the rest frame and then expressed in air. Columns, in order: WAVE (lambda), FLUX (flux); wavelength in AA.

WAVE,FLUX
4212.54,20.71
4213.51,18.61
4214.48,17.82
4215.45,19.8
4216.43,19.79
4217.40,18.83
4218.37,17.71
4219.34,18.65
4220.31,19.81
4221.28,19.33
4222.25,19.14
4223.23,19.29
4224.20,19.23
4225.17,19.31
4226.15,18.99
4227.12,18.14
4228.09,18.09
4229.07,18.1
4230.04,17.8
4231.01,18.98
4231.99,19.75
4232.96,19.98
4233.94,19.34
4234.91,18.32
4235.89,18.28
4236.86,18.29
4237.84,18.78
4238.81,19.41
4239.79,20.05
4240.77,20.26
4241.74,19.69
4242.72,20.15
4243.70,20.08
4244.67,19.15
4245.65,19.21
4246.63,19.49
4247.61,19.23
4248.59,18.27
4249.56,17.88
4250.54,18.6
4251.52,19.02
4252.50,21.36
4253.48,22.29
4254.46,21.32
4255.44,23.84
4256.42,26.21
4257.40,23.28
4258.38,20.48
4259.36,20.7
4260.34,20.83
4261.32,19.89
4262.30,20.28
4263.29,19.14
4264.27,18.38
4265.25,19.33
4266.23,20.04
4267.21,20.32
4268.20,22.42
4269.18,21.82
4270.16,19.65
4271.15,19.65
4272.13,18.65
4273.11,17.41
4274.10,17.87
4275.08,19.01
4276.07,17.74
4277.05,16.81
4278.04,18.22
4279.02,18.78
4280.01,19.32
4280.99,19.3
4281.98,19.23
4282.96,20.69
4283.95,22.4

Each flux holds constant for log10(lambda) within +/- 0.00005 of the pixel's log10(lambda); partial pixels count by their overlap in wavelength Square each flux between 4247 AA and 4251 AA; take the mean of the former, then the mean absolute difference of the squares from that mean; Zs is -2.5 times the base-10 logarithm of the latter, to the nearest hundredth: -2.98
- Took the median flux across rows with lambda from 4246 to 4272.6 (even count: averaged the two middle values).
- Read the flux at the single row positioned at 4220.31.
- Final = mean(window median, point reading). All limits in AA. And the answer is 19.9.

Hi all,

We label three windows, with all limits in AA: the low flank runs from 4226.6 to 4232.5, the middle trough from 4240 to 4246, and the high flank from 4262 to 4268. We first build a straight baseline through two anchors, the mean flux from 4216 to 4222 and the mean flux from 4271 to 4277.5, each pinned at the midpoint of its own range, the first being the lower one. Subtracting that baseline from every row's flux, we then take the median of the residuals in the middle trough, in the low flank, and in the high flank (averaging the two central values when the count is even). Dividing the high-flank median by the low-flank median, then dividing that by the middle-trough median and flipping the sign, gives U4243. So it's 1.5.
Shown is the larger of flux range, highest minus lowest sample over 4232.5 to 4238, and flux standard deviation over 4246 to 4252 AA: 1.70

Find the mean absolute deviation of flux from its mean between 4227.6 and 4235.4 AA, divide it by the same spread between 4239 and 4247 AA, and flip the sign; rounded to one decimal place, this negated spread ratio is -1.9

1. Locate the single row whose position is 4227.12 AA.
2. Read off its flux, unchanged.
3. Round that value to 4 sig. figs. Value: 18.14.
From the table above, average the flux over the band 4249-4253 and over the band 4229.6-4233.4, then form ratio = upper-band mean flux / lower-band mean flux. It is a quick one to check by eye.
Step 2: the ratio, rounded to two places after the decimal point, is 1.00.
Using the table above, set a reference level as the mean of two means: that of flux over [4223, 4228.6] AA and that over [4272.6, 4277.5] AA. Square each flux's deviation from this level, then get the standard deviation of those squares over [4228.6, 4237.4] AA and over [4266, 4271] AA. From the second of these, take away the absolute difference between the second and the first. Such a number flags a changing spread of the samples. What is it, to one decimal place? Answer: 1.0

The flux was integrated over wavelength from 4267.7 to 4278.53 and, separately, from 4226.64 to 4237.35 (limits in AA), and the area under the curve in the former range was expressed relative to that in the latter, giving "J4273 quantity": 1.03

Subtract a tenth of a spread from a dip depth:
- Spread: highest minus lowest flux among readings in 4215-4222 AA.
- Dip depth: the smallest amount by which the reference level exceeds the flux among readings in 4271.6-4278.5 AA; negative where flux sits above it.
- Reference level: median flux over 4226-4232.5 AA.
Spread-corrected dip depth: -1.1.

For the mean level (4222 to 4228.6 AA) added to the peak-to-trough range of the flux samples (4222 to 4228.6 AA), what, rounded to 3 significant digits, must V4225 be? 20.1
